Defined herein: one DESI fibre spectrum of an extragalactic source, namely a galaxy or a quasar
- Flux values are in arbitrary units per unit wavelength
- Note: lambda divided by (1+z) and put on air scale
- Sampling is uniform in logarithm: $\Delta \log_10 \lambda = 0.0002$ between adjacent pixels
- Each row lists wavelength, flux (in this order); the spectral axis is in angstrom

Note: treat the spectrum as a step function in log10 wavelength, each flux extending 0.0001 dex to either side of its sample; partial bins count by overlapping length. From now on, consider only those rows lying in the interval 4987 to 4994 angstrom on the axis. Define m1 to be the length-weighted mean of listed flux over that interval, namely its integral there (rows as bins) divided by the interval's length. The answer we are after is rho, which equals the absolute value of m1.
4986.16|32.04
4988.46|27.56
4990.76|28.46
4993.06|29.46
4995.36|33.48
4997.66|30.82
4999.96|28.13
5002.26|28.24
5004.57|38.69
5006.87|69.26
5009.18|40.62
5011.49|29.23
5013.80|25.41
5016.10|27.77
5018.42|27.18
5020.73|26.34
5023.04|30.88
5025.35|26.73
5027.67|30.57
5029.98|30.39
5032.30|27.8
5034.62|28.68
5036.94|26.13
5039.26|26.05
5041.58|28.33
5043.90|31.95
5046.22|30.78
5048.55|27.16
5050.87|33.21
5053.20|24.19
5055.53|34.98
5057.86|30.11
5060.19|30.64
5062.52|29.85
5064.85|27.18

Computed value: 28.6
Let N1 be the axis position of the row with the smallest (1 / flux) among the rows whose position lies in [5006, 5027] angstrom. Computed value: 5006.87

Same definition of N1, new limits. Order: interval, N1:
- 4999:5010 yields 5006.87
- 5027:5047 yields 5043.90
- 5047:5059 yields 5055.53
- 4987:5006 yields 5004.57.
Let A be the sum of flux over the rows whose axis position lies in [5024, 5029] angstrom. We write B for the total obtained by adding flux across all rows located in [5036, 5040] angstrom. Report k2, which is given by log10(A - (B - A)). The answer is 1.80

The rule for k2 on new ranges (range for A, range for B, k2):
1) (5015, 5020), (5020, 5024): 1.72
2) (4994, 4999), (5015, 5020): 1.87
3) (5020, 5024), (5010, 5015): 1.78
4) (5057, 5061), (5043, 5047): 1.77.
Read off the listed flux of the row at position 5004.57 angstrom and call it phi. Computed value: 38.69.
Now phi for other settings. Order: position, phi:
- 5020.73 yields 26.34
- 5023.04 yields 30.88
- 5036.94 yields 26.13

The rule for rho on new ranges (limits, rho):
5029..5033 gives 29.2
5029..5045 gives 28.4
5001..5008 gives 45.1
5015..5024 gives 28.0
